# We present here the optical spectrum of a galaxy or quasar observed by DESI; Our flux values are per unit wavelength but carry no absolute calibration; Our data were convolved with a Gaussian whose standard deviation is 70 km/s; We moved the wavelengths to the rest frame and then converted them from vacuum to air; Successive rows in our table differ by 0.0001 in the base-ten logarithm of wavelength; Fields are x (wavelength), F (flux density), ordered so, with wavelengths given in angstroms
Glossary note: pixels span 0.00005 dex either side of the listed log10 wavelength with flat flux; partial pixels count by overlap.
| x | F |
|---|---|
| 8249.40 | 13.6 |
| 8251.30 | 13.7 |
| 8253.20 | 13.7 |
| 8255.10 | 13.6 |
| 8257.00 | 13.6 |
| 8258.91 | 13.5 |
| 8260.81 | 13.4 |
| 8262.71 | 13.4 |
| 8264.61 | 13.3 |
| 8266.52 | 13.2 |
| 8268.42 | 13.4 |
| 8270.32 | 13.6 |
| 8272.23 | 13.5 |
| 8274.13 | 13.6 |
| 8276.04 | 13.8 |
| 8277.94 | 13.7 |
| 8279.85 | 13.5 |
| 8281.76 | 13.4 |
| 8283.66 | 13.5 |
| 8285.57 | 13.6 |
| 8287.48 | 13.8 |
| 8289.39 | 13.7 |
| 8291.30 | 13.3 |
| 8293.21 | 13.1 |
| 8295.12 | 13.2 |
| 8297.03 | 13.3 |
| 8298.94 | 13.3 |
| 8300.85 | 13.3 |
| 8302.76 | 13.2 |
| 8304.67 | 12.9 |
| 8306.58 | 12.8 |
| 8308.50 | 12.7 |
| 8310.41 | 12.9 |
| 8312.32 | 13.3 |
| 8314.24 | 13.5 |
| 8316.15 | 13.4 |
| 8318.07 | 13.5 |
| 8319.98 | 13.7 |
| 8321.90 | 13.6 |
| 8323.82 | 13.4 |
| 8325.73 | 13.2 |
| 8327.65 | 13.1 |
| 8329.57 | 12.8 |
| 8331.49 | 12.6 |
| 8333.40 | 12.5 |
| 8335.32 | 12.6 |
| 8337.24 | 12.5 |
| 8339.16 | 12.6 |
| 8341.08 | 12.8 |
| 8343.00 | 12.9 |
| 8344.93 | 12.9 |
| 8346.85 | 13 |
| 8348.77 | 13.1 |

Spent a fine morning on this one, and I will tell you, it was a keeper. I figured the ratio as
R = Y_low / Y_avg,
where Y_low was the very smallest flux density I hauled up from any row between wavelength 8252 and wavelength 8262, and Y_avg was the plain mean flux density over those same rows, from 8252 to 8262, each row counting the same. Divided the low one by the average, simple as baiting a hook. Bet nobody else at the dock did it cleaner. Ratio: 0.988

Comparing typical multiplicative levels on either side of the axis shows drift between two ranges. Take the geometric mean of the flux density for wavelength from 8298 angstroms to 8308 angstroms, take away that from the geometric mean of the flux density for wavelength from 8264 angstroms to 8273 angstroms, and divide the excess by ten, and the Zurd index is 0.030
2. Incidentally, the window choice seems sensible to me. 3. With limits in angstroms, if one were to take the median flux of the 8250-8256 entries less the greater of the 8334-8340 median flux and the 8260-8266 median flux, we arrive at 0.3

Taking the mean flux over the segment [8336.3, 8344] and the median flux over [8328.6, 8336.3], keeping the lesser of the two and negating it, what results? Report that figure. -12.6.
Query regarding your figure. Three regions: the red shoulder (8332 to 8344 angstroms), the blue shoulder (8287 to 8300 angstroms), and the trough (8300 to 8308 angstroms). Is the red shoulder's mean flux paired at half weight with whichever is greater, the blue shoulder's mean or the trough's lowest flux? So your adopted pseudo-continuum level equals 13.0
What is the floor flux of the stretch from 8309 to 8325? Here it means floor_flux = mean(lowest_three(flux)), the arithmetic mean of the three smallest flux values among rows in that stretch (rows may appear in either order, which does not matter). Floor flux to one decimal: 13.2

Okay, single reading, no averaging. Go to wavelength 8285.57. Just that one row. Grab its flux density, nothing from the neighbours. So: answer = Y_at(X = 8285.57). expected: 13.6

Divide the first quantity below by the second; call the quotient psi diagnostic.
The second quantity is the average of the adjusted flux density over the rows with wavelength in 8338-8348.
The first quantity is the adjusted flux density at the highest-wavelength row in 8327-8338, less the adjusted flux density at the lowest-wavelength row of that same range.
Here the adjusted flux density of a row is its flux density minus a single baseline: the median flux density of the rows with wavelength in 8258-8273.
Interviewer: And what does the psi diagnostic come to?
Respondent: 1.1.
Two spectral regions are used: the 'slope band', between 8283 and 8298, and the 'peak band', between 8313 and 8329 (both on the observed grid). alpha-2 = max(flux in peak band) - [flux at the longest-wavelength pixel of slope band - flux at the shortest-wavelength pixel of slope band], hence 13.9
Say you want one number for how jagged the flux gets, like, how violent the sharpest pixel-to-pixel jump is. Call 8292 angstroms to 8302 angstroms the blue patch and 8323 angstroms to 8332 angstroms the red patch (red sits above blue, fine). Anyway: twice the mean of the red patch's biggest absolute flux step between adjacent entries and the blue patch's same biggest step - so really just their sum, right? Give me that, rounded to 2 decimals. 0.40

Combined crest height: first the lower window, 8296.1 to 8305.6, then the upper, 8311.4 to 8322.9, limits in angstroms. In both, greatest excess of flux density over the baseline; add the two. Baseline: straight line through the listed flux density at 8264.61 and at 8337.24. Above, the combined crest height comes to 1.4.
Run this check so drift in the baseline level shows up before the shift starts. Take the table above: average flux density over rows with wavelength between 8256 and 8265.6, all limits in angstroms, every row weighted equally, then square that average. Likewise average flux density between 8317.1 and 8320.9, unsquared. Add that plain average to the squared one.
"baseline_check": 194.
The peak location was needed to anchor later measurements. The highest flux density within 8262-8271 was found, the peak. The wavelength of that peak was 8270.32 angstroms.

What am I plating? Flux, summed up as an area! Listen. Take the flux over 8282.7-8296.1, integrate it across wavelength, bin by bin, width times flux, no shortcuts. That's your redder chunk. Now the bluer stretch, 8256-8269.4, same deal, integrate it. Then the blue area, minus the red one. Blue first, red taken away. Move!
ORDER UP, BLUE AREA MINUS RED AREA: -1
